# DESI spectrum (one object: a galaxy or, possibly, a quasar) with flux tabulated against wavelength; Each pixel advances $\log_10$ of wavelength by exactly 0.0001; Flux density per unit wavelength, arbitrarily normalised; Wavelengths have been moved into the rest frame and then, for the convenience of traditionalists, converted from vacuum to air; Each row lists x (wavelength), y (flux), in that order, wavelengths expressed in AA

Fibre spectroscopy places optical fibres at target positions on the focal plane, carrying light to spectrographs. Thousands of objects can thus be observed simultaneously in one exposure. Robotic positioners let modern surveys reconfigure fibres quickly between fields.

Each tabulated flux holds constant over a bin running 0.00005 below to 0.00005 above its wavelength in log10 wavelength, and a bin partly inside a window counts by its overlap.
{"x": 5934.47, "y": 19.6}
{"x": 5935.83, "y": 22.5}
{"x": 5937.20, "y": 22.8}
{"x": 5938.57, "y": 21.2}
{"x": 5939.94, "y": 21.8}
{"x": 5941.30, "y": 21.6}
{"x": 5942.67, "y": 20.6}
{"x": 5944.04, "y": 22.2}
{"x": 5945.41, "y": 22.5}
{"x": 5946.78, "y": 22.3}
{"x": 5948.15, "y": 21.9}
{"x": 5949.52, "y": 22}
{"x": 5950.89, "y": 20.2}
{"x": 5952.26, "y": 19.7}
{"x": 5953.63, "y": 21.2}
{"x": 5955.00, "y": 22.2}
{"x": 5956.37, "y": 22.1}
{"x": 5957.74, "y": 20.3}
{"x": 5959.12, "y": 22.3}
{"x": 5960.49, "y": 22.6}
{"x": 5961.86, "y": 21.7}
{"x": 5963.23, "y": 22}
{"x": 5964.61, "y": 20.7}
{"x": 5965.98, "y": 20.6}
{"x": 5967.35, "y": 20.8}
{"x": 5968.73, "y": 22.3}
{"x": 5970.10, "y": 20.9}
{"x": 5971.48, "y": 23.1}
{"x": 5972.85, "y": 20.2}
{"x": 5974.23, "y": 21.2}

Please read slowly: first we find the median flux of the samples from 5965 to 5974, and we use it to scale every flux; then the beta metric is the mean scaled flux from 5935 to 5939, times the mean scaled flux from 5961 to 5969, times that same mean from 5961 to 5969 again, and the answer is 1.11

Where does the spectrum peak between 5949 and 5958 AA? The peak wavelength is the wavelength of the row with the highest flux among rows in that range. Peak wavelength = 5955.00 AA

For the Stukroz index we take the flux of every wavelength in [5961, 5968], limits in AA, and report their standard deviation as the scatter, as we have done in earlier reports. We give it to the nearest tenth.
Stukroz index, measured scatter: 0.6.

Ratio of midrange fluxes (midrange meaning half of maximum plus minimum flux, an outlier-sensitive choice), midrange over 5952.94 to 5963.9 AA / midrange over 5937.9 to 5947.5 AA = 1.00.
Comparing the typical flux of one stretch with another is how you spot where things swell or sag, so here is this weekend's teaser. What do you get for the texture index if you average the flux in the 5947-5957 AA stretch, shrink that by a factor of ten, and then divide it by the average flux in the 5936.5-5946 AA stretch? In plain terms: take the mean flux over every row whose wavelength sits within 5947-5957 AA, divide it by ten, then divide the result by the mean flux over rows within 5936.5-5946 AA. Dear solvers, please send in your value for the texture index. 0.098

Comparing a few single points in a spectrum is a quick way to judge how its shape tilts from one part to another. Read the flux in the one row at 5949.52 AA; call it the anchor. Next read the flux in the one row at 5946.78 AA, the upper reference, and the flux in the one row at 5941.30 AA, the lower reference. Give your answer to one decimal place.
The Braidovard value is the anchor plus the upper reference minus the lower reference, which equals 22.7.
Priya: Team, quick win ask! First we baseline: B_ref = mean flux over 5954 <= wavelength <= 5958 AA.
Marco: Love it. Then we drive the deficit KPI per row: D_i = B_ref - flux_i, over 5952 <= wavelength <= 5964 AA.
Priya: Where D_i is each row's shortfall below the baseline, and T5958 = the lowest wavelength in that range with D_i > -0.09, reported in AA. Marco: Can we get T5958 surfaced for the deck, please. 5952.26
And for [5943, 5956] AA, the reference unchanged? 5950.89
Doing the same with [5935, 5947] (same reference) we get 5938.57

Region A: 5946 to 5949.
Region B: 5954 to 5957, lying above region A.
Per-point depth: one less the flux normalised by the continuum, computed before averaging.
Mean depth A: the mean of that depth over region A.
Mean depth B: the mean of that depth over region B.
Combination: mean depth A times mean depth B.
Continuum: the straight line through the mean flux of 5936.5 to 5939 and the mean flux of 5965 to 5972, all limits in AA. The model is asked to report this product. 0.0002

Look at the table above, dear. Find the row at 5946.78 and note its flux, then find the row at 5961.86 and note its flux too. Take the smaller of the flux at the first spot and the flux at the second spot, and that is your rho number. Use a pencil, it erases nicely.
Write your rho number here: 21.7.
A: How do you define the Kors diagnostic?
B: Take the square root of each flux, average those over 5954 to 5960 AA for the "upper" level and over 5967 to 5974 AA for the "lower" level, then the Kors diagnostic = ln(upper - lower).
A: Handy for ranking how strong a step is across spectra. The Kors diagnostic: -3.5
